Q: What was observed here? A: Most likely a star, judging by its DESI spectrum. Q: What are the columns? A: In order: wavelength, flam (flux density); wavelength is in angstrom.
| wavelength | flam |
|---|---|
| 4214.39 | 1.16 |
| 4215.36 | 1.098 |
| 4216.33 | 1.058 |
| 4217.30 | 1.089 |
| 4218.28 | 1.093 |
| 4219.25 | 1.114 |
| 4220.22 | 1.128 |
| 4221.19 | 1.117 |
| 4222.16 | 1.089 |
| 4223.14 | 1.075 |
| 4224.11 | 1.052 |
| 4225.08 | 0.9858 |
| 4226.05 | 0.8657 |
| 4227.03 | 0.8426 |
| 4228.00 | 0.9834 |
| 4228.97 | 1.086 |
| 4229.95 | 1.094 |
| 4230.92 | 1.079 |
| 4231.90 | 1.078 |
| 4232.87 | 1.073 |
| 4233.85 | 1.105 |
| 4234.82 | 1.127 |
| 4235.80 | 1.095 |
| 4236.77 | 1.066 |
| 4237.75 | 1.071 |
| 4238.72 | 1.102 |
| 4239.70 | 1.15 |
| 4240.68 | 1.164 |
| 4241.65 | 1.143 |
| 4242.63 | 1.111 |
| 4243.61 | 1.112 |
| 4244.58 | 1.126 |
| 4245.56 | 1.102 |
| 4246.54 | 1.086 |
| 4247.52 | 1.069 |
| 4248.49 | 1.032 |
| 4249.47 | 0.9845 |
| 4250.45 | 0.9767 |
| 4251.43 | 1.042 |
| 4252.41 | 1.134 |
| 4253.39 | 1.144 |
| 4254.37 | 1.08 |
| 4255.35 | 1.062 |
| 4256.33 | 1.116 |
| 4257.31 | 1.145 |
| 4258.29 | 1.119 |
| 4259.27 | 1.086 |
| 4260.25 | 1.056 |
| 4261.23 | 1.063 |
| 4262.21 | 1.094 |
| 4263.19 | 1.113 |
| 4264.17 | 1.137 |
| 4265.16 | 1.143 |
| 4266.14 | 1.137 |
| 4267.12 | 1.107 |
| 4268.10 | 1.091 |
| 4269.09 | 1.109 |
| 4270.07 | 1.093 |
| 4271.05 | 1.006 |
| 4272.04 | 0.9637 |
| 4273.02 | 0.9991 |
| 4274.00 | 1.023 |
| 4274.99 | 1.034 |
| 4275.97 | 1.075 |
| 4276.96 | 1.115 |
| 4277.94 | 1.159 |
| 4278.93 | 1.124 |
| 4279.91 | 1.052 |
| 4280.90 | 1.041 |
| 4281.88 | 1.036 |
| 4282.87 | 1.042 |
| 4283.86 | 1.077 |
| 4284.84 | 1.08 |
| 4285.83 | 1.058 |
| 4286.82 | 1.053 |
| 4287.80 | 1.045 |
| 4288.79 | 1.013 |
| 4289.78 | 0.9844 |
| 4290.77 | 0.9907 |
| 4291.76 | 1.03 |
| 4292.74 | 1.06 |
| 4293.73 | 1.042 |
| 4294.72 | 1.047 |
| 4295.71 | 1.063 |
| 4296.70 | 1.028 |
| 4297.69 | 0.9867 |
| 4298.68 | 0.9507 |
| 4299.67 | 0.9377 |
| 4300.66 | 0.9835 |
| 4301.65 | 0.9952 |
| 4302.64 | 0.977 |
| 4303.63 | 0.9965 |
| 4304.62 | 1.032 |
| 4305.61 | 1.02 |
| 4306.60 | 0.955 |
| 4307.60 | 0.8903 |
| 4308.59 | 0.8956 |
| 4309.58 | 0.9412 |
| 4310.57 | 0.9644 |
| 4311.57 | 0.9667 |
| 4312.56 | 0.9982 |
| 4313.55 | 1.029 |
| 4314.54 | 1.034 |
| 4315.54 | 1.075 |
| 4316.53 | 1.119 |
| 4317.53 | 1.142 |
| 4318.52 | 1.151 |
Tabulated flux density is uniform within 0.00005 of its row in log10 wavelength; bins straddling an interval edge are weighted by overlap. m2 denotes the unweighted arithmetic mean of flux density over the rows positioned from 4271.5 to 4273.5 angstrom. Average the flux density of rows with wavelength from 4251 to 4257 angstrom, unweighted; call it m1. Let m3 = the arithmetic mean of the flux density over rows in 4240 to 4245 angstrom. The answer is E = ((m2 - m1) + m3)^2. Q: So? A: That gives 1.03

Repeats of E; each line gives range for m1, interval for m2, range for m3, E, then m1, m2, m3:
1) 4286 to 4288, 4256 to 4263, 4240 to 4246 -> 1.38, 1.05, 1.10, 1.13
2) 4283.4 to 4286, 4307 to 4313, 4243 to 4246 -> 0.97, 1.07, 0.94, 1.11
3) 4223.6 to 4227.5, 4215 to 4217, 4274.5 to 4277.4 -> 1.48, 0.94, 1.08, 1.07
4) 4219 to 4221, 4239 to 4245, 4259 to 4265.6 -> 1.24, 1.12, 1.13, 1.10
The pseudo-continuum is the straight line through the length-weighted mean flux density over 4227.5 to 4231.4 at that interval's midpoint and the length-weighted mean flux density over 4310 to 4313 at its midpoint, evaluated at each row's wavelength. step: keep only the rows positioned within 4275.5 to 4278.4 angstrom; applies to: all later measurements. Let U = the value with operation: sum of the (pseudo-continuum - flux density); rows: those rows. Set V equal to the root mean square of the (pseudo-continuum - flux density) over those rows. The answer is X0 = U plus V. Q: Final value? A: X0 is -0.21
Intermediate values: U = -0.3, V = 0.11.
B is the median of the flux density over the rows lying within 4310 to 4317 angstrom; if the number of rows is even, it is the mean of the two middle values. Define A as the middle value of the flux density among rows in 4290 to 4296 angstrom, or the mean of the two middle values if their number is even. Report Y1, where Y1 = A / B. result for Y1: 1.02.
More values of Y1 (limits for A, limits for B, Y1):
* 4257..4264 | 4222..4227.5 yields 1.07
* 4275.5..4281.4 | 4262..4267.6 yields 0.97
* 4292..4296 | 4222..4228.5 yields 1.07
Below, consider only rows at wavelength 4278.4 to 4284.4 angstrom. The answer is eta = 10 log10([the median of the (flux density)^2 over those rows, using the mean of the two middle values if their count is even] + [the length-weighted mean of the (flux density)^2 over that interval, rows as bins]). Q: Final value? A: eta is 3.5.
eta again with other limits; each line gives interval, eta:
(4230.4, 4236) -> 3.8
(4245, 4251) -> 3.4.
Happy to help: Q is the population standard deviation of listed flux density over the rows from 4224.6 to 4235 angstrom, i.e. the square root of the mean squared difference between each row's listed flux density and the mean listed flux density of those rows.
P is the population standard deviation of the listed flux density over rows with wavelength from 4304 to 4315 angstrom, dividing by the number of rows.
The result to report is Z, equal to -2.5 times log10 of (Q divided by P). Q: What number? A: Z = -0.68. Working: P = 0.050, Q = 0.093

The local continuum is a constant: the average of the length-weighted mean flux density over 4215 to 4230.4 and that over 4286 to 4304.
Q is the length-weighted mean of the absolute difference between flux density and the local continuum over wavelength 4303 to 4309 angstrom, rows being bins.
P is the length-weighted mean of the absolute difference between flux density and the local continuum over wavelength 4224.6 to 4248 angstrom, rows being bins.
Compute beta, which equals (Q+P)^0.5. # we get 0.378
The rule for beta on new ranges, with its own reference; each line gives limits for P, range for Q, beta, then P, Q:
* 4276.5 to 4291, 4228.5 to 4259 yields 0.334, 0.04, 0.070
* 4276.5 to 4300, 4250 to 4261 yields 0.325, 0.04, 0.067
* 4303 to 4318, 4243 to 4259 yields 0.354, 0.06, 0.066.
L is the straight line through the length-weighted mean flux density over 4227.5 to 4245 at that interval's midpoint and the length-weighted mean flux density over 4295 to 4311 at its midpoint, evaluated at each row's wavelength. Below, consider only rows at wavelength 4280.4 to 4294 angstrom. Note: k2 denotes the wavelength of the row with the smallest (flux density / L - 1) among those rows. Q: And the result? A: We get 4289.78 angstrom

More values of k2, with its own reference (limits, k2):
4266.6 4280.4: 4272.04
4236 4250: 4249.47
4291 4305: 4299.67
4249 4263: 4250.45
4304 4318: 4307.60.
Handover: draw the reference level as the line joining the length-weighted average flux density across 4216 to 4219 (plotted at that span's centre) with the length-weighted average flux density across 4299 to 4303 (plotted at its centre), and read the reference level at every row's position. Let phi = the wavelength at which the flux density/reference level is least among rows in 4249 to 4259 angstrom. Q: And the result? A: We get 4250.45 angstrom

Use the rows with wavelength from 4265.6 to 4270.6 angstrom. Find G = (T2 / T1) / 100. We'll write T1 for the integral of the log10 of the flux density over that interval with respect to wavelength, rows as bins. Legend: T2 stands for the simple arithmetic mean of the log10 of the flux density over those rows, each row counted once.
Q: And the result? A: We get 0.0020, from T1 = 0.221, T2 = 0.04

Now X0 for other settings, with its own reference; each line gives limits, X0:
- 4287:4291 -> -0.02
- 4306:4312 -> 0.30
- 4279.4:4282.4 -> -0.07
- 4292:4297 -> -0.22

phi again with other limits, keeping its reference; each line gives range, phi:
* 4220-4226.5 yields 4226.05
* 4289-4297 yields 4289.78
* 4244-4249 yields 4248.49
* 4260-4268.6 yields 4260.25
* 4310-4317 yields 4310.57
